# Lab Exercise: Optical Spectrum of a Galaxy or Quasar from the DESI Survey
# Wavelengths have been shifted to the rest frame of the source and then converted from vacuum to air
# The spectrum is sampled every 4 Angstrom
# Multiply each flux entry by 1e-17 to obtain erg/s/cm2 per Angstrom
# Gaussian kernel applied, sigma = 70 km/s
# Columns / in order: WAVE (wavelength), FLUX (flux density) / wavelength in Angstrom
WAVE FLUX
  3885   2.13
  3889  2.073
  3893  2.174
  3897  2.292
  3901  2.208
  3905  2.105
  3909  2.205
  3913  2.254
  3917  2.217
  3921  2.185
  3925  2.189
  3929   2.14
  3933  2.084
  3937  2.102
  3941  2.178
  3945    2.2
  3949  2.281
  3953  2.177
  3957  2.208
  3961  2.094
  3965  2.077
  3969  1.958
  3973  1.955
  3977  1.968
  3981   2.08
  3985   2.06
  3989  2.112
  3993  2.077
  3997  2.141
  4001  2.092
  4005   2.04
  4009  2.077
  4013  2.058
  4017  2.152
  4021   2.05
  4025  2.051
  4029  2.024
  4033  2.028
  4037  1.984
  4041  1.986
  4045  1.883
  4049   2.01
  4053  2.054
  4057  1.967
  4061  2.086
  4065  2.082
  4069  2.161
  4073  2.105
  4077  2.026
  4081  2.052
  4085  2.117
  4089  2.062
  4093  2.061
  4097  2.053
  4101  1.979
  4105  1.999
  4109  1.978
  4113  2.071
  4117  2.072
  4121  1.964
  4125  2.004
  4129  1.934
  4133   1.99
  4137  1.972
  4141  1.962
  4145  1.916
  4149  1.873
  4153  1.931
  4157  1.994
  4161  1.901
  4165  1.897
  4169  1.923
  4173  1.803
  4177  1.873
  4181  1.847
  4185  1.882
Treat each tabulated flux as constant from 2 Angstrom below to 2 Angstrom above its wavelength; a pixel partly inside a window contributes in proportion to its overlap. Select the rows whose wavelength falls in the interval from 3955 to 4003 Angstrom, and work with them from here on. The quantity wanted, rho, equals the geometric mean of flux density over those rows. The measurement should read 2.07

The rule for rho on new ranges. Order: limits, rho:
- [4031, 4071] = 2.02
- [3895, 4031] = 2.12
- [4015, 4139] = 2.03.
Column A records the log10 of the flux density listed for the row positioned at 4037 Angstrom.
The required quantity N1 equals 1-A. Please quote 0.702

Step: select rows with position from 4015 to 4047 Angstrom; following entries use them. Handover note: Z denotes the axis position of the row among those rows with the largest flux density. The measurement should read 4017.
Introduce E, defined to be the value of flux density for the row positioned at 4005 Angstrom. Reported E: 2.04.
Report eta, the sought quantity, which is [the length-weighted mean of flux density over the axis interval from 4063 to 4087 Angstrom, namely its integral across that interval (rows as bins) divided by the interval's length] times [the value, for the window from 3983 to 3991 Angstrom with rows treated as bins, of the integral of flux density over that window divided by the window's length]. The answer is 4.36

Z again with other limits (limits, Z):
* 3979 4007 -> 3997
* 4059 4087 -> 4069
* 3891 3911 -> 3897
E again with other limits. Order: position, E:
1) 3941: 2.178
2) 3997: 2.141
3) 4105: 1.999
